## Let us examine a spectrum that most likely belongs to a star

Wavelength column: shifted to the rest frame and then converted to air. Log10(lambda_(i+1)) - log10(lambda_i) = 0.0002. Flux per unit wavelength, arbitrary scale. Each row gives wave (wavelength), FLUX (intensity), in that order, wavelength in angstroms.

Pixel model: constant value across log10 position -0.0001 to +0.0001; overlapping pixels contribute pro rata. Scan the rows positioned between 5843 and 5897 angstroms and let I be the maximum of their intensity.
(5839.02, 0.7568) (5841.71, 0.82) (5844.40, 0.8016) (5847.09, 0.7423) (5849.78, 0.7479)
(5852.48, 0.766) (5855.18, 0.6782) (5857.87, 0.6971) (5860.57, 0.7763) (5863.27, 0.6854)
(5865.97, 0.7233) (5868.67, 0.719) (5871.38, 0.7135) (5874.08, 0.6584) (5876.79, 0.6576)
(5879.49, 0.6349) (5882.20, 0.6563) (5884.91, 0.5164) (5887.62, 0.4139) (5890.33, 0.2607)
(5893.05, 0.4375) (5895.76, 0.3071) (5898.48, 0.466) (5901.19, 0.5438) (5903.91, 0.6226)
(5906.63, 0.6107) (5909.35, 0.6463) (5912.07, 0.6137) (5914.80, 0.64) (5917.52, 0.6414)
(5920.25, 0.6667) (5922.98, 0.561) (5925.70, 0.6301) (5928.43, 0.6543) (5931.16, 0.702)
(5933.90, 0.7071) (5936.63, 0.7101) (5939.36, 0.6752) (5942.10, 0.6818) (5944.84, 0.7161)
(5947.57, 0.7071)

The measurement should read 0.8016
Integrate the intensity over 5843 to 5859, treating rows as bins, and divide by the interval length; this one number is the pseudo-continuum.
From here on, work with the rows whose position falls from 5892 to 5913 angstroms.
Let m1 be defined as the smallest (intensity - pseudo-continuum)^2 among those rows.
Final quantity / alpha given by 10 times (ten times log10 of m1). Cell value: -206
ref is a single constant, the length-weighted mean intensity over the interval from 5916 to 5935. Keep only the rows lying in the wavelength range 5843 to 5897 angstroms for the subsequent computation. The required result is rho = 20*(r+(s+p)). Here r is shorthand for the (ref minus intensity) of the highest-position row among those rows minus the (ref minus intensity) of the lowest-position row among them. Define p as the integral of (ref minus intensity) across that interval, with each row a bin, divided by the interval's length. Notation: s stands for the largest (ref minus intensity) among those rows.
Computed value 18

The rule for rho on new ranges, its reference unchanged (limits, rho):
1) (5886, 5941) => 4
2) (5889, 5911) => 3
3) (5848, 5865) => -1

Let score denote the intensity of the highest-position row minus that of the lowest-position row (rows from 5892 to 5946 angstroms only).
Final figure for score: 0.28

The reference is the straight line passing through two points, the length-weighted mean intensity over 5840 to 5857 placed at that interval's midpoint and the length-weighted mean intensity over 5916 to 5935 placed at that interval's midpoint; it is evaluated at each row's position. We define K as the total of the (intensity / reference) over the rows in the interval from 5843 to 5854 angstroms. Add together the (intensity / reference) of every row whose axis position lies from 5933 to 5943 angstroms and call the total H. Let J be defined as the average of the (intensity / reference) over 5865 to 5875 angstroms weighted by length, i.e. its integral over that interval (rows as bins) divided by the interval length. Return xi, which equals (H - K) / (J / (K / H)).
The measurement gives 0.3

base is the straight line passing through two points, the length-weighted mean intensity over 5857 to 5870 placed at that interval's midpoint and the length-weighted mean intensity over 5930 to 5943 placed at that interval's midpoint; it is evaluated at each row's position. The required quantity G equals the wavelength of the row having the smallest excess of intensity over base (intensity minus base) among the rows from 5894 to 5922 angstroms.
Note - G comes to 5895.76 angstroms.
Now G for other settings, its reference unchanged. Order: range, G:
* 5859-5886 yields 5884.91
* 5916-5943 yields 5922.98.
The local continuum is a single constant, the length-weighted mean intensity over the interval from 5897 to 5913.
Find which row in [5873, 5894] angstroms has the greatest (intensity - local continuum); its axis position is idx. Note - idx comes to 5874.08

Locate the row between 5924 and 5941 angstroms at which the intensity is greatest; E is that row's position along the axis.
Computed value 5936.63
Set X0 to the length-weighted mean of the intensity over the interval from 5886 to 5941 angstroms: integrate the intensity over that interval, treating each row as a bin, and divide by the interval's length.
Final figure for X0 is 0.58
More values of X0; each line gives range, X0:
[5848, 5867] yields 0.73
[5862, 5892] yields 0.60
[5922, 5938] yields 0.66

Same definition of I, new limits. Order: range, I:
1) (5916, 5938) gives 0.7101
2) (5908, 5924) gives 0.6667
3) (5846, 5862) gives 0.7763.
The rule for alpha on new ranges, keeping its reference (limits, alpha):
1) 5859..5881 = -356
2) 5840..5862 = -522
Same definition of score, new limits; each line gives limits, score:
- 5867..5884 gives -0.06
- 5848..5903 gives -0.20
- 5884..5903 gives 0.03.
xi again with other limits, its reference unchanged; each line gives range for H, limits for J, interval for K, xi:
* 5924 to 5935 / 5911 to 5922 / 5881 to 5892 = 1.0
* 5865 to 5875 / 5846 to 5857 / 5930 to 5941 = -0.6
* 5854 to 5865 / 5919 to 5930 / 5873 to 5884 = 0.2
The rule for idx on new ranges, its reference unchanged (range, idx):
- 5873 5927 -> 5920.25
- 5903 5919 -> 5909.35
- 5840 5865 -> 5841.71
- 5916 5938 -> 5936.63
